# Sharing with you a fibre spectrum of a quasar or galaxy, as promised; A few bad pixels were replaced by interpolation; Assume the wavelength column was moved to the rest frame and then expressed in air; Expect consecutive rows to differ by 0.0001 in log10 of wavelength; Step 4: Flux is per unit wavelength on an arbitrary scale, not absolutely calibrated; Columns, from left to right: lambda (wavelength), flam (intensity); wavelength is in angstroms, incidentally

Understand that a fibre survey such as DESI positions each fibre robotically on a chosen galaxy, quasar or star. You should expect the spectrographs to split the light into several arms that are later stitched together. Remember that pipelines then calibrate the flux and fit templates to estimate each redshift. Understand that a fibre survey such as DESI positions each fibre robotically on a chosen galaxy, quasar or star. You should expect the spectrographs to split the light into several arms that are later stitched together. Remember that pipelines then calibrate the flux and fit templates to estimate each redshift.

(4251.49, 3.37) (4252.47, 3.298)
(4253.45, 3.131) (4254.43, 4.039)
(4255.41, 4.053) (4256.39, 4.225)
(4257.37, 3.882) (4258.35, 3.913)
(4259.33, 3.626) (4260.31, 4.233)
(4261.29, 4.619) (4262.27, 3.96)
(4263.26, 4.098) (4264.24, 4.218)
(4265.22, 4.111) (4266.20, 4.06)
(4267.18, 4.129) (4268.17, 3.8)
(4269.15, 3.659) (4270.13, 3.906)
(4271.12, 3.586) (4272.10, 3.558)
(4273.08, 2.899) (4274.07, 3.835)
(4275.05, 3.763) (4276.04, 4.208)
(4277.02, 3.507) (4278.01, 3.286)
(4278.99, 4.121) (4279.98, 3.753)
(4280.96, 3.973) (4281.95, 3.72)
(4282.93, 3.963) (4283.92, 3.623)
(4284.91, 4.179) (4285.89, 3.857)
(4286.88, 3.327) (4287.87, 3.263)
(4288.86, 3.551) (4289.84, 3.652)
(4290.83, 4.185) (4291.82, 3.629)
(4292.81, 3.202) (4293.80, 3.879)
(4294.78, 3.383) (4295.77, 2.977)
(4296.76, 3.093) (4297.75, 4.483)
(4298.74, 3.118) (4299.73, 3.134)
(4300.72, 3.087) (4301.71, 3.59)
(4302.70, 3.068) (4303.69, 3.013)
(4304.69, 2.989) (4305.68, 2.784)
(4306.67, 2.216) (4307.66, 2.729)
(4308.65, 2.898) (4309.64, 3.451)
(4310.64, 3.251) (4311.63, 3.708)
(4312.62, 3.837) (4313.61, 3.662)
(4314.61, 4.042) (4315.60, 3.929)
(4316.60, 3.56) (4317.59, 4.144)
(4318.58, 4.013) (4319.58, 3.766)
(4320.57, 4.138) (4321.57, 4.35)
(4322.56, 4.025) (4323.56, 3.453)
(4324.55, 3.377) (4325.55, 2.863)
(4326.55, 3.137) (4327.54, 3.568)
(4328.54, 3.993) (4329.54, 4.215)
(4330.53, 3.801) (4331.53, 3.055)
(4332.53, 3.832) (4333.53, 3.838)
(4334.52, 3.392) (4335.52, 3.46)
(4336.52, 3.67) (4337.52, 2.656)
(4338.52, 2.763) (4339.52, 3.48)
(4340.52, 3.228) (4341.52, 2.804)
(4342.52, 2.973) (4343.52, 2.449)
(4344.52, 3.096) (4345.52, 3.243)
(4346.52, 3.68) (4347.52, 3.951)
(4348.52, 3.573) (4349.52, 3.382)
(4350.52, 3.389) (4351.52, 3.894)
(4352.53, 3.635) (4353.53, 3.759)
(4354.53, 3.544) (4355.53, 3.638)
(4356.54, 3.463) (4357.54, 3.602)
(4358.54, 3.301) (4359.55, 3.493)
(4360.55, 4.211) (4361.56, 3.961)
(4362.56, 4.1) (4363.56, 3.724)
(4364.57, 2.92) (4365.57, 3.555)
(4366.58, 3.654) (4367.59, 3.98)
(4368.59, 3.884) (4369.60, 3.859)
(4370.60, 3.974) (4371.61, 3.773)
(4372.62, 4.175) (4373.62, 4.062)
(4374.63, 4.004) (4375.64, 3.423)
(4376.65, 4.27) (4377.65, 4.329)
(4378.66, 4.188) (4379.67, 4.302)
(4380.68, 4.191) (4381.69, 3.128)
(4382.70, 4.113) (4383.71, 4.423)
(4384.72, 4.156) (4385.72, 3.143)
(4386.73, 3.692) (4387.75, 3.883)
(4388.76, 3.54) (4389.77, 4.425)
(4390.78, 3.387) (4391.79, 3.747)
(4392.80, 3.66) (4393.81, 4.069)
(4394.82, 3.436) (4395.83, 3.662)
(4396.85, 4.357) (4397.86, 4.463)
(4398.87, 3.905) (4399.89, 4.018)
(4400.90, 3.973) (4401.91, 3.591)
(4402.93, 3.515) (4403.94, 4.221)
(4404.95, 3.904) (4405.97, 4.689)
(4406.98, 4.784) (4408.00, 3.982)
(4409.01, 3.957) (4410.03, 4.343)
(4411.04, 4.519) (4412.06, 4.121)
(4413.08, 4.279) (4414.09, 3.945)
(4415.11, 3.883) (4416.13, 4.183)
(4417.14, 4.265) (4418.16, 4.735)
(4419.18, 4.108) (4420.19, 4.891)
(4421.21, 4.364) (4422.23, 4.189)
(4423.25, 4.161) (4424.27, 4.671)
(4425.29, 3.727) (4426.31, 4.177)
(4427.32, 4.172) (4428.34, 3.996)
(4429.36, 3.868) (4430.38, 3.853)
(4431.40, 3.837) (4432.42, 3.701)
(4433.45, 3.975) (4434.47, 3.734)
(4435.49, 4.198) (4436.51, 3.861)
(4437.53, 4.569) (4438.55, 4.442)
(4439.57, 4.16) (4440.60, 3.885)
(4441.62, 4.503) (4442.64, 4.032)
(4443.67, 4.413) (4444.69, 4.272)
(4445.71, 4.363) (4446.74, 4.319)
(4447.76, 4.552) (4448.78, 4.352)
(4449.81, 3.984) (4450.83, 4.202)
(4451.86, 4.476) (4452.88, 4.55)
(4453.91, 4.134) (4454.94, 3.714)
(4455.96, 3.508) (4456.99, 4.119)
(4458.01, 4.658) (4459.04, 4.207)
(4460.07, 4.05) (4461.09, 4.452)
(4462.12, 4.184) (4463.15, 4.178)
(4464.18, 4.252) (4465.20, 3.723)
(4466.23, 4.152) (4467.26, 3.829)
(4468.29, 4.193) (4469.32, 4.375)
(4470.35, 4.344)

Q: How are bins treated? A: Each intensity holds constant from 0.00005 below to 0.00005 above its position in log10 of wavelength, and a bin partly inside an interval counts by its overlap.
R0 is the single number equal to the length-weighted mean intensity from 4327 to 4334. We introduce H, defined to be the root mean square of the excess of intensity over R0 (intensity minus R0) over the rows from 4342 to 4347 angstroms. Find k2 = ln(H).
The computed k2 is -0.3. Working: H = 0.8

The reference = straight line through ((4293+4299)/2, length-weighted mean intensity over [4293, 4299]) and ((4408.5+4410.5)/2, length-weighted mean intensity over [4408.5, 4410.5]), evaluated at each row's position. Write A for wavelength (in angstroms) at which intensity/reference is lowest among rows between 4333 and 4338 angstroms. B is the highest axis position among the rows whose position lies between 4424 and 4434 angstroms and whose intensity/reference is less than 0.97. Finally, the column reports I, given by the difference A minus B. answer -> -95.9 angstroms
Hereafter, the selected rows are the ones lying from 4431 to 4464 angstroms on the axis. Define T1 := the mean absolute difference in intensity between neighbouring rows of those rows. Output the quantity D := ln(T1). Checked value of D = -1.19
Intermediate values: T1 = 0.30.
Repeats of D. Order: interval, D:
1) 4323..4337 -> -1.04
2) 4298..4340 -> -1.08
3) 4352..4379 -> -1.28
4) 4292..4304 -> -0.68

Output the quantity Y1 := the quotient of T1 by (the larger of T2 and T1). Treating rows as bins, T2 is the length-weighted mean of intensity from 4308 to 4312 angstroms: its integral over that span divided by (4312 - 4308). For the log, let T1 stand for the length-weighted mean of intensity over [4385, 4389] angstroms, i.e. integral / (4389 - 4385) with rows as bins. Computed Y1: 1.00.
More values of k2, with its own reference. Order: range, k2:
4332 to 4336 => -1.4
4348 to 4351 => -1.1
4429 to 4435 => -2.1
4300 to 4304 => -0.5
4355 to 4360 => -1.3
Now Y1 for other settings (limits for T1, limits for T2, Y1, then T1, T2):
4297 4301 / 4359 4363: 0.88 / 3.45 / 3.9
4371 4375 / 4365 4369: 1.00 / 4.00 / 3.8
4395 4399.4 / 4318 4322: 0.99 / 4.04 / 4.1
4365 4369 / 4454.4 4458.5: 0.94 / 3.75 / 4.0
